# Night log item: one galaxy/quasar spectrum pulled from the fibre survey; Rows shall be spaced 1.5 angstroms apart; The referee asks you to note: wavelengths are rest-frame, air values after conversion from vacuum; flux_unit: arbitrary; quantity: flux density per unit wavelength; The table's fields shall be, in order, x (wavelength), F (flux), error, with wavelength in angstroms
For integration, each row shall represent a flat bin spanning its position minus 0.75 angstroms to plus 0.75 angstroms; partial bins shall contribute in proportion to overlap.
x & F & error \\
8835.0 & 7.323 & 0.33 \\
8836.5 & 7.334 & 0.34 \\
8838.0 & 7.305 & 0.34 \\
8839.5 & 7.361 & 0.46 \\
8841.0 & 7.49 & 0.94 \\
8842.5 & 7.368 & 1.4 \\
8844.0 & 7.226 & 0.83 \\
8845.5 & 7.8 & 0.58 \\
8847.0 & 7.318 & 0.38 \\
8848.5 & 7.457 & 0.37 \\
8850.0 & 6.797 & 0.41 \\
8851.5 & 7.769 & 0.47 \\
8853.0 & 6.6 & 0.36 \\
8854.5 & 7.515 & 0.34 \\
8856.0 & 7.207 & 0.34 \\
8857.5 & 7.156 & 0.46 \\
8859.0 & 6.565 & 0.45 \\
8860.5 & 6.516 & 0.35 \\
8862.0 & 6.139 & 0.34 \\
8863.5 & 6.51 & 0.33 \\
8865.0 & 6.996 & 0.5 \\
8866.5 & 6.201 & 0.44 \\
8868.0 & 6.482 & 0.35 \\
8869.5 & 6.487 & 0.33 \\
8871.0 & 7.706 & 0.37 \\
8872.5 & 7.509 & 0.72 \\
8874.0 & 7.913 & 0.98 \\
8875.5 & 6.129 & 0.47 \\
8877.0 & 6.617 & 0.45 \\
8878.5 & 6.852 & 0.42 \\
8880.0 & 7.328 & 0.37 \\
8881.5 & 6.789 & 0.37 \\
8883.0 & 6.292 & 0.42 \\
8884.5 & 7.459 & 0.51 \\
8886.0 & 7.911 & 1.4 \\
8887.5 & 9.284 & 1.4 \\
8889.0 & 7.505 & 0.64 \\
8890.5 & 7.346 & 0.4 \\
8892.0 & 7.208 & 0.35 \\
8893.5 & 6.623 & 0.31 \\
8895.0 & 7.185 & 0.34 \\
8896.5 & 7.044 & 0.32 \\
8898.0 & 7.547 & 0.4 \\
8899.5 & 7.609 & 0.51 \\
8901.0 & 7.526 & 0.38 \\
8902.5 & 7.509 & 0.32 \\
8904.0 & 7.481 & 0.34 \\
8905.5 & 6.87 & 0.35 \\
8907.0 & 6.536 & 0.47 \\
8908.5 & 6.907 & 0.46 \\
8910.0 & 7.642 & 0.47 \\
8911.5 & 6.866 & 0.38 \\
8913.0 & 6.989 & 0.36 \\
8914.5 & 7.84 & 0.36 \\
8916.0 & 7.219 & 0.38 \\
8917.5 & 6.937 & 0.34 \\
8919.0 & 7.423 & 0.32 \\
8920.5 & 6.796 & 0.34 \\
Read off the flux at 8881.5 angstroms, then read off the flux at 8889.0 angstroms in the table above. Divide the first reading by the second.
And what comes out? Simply 0.90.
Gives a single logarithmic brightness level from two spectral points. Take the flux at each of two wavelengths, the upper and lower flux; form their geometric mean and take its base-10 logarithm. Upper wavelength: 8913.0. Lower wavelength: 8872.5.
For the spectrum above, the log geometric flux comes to 0.86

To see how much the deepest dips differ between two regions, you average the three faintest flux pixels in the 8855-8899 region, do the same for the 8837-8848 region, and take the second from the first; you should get -1.1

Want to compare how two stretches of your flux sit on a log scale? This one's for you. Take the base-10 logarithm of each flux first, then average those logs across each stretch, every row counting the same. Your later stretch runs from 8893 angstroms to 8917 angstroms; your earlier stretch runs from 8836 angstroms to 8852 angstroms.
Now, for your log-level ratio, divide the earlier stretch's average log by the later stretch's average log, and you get 1.01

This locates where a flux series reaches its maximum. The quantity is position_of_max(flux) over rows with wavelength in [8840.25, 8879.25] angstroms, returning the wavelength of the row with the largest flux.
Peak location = 8874.0 angstroms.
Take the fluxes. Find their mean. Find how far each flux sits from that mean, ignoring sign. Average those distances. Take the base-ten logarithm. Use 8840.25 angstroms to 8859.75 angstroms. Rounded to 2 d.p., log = -0.52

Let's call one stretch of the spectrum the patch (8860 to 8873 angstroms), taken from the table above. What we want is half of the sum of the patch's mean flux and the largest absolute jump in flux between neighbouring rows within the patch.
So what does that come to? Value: 3.97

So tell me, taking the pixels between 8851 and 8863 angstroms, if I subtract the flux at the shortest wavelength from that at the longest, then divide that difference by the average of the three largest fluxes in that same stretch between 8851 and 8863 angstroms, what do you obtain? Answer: -0.22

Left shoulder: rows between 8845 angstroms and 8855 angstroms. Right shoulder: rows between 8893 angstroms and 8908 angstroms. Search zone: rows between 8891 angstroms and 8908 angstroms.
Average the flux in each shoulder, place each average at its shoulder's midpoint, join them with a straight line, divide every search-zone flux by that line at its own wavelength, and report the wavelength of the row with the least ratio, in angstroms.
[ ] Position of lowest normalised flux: 8907.0 angstroms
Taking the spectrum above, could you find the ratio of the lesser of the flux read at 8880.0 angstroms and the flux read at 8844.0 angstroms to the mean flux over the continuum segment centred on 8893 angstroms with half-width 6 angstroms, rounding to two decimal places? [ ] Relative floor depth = 0.97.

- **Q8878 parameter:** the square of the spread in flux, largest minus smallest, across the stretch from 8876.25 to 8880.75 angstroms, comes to 0.51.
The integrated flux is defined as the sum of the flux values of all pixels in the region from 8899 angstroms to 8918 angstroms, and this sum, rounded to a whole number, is 94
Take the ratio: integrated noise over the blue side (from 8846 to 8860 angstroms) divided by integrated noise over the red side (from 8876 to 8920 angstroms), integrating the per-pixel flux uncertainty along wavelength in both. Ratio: 0.3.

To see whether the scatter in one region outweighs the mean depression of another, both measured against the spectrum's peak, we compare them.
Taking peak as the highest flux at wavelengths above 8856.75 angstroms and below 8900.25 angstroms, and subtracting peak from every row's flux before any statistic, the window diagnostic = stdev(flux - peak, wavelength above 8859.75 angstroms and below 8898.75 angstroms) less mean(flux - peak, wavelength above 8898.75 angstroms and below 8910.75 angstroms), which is 2.7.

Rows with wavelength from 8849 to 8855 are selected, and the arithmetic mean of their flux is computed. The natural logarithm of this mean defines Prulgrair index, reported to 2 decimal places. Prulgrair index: 1.97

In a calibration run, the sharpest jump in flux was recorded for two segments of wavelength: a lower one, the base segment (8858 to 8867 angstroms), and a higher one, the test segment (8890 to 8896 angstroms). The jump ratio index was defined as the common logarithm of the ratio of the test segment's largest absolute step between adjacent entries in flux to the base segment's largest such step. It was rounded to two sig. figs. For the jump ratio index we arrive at -0.13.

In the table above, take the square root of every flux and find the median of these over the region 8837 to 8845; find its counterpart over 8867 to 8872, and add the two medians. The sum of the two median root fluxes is 5.26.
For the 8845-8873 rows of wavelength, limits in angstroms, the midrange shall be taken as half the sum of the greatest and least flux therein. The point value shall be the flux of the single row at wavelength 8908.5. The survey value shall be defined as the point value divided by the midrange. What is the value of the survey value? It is 0.991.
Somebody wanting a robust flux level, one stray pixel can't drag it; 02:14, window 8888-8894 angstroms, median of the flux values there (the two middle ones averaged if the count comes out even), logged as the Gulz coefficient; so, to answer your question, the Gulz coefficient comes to 7.3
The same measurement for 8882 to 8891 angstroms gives 7.5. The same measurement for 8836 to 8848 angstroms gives 7.3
